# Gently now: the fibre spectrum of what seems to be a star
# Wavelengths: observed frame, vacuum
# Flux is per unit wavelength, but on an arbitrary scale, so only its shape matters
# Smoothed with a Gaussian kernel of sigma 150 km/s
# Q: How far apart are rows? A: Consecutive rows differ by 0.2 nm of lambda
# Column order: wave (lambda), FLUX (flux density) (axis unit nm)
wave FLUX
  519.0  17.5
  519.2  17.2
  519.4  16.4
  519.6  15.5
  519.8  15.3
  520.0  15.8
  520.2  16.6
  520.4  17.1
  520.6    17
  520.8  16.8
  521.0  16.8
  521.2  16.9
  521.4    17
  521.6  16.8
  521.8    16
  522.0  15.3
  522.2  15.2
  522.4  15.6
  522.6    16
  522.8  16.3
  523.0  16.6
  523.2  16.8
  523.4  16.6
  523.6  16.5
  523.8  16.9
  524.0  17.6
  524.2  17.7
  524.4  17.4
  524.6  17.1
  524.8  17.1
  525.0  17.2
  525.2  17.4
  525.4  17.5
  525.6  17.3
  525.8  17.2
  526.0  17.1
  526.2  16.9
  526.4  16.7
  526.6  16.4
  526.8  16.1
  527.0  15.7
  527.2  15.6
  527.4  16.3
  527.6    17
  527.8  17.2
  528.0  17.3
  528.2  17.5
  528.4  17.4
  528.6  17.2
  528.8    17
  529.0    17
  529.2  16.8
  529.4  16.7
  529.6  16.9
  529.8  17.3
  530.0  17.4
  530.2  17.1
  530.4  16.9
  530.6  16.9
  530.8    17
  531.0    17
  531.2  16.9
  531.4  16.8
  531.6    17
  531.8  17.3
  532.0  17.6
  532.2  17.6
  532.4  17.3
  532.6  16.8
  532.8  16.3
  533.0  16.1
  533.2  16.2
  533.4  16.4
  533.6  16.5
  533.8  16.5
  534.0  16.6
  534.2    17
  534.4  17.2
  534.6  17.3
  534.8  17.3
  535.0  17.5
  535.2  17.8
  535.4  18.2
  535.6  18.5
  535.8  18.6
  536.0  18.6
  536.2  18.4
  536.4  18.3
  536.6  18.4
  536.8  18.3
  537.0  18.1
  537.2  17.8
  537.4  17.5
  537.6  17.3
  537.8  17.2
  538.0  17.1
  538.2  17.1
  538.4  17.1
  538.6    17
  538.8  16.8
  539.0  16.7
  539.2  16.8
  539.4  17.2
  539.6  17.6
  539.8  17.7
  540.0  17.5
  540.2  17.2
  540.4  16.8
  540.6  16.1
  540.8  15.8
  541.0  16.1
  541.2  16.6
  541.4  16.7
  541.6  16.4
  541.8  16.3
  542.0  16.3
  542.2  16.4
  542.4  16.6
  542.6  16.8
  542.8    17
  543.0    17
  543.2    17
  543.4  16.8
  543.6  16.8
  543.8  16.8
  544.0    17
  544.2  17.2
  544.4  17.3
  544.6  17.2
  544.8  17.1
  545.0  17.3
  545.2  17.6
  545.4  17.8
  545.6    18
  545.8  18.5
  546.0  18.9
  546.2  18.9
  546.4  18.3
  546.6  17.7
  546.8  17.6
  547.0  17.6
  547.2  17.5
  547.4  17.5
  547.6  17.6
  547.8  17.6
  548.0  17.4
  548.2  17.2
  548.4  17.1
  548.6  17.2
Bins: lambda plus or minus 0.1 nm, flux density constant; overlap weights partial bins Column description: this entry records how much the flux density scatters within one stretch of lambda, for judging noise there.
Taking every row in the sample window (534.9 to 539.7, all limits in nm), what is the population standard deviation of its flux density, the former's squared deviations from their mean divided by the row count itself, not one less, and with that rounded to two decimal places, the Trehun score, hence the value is 0.62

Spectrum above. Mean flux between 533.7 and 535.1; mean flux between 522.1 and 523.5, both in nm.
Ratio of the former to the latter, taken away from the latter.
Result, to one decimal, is 15.1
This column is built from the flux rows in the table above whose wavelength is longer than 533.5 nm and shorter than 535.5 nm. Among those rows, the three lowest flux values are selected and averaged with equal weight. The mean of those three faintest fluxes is 16.5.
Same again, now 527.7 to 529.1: 17.1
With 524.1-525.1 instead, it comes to 17.1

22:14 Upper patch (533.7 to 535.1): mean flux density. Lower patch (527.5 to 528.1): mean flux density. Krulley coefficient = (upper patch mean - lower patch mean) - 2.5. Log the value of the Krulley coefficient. -2.6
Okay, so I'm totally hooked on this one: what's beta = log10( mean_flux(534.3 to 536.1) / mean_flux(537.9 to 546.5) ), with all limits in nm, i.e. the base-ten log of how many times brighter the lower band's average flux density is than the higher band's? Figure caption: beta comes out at 0.020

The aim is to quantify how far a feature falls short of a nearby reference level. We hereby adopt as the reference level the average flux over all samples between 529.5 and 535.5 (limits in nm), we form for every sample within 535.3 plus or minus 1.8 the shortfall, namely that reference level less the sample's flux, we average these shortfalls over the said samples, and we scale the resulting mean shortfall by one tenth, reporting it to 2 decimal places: -0.07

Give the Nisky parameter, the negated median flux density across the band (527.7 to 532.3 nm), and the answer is -17.0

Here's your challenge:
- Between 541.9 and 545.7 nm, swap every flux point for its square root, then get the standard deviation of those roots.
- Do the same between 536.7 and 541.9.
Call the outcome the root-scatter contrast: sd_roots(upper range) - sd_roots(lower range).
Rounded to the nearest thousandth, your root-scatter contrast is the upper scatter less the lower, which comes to -0.022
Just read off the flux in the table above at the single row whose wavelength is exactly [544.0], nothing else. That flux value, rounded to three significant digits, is 17.0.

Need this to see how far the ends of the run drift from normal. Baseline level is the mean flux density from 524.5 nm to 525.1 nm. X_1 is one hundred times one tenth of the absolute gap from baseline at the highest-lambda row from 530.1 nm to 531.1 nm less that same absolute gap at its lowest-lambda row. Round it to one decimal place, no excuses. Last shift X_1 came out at 1.0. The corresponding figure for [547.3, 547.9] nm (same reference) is 1.0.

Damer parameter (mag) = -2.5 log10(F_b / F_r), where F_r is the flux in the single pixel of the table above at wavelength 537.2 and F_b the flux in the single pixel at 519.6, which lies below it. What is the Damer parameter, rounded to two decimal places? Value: 0.15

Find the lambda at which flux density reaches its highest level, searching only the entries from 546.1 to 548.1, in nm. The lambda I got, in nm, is 546.2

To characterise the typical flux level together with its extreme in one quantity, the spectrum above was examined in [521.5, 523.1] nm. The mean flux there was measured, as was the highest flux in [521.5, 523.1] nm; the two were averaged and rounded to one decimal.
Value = 16.4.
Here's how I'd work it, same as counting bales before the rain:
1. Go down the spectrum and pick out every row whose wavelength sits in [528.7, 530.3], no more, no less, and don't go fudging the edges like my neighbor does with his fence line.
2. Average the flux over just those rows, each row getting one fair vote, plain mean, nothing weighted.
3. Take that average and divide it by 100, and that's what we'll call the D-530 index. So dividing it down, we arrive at 0.170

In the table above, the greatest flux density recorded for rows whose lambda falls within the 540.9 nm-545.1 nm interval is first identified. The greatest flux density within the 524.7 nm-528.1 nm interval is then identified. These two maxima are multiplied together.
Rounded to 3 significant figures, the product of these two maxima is 303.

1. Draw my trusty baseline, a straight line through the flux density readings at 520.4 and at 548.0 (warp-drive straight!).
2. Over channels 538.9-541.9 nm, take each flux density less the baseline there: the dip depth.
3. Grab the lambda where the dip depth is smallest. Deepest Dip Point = 540.8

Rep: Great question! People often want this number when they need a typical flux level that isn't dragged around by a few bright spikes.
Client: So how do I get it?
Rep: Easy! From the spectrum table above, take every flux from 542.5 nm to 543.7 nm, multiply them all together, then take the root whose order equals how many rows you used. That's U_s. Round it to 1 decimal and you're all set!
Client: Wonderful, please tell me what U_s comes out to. 16.9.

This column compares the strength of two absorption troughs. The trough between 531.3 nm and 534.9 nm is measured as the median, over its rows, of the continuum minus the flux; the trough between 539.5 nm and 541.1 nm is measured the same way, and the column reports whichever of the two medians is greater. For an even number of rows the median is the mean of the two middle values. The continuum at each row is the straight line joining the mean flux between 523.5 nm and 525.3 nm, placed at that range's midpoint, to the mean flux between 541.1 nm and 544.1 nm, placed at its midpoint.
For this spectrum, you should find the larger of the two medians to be 0.09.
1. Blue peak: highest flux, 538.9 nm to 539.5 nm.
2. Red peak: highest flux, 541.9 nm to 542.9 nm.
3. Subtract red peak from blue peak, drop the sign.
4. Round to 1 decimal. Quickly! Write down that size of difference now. 0.2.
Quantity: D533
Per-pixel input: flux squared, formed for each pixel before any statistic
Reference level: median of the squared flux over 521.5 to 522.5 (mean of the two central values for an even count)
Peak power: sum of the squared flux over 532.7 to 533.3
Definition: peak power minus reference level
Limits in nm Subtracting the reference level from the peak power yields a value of 544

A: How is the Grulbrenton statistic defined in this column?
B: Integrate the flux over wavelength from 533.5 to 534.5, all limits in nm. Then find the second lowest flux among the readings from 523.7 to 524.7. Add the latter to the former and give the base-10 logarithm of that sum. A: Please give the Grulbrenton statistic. 1.530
